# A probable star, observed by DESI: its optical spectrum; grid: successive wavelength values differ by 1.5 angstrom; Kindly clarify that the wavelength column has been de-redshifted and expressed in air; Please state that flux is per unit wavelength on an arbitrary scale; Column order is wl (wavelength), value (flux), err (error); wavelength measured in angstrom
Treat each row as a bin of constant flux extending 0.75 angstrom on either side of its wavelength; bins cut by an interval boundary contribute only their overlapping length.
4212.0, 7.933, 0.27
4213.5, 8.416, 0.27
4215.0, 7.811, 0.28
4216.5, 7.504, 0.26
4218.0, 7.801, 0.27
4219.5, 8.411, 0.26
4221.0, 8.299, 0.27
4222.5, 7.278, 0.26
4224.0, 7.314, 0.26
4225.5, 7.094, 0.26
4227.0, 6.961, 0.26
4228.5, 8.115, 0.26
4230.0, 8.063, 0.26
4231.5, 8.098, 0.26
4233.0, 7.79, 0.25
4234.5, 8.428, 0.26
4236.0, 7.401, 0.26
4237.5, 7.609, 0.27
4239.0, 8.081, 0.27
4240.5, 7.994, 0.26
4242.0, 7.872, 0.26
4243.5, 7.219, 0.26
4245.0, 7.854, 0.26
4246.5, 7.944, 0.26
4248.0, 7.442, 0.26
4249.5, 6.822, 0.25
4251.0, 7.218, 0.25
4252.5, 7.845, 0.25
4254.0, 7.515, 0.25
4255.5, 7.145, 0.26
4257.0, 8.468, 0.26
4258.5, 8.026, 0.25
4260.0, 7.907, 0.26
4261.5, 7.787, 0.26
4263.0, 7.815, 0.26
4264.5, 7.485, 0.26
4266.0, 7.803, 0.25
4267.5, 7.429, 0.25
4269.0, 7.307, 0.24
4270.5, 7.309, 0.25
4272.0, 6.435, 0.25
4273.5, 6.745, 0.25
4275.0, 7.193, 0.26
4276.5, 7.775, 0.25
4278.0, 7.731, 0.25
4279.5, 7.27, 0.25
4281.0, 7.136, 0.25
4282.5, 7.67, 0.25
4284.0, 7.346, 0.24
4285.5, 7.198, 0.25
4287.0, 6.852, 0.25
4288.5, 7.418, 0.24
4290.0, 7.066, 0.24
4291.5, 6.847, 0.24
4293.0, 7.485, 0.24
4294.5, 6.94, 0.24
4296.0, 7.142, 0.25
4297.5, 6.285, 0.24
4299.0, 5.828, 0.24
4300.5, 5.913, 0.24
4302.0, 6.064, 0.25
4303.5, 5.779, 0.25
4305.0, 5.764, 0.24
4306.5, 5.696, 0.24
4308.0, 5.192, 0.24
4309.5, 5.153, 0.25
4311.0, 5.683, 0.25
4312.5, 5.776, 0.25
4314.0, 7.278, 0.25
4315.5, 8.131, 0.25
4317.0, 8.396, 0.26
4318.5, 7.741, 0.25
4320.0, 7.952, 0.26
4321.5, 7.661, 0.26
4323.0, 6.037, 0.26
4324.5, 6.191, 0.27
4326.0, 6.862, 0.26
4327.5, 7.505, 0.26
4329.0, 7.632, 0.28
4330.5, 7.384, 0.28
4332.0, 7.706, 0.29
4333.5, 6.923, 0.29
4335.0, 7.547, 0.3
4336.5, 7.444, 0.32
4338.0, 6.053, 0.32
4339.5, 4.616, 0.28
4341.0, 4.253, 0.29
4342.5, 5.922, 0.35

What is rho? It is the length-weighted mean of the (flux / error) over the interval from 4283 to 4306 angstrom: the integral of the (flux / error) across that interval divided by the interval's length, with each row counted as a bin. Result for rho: 27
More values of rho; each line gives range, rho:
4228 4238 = 31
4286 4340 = 26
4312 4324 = 29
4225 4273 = 30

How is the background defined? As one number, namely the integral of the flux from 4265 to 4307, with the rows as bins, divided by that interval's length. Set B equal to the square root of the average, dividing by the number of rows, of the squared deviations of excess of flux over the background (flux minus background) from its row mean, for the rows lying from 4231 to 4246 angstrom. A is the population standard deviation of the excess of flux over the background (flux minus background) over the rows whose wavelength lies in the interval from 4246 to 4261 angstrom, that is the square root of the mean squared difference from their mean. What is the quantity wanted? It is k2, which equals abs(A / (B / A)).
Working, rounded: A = 0.47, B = 0.34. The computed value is 0.7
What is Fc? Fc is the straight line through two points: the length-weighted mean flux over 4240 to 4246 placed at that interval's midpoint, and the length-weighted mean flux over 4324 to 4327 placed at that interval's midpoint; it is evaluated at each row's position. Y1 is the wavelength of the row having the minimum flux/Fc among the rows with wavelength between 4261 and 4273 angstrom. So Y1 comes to 4272.0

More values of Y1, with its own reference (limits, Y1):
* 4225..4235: 4227.0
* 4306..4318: 4309.5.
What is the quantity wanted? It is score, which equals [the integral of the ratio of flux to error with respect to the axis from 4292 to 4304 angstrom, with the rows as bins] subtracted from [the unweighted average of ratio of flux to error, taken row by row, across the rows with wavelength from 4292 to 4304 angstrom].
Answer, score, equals -292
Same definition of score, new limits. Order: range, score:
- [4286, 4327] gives -1069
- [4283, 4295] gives -325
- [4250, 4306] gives -1580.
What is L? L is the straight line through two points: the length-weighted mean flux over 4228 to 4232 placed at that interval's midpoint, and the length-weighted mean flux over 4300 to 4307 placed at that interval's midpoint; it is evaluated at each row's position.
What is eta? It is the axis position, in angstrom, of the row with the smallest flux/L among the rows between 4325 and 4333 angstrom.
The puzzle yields 4326.0 angstrom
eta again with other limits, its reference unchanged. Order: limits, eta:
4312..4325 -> 4312.5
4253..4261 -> 4255.5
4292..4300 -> 4299.0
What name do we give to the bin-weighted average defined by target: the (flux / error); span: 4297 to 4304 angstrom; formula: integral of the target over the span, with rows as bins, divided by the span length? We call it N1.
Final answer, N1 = 24.5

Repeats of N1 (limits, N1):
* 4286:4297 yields 29.2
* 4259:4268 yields 30.1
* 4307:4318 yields 26.1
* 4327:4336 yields 26.2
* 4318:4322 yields 30.4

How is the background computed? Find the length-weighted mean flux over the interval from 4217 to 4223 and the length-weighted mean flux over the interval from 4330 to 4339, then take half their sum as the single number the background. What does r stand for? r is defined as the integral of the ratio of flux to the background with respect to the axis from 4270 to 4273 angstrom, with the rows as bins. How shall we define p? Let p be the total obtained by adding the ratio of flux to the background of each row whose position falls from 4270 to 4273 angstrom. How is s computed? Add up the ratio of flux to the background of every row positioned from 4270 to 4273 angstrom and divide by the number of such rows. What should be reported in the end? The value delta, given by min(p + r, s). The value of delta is 0.91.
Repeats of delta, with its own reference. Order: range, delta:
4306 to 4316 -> 0.81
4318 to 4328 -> 0.95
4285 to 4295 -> 0.95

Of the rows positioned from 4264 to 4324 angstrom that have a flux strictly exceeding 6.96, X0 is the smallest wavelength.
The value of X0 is 4264.5 angstrom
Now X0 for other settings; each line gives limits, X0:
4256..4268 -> 4257.0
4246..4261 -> 4246.5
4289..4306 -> 4290.0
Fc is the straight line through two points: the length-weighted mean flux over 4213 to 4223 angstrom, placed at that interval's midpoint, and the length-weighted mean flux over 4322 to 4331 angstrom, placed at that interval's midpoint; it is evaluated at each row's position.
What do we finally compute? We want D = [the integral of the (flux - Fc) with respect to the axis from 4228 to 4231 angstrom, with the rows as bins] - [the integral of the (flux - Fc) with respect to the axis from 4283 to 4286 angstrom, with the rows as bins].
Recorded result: 0.8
